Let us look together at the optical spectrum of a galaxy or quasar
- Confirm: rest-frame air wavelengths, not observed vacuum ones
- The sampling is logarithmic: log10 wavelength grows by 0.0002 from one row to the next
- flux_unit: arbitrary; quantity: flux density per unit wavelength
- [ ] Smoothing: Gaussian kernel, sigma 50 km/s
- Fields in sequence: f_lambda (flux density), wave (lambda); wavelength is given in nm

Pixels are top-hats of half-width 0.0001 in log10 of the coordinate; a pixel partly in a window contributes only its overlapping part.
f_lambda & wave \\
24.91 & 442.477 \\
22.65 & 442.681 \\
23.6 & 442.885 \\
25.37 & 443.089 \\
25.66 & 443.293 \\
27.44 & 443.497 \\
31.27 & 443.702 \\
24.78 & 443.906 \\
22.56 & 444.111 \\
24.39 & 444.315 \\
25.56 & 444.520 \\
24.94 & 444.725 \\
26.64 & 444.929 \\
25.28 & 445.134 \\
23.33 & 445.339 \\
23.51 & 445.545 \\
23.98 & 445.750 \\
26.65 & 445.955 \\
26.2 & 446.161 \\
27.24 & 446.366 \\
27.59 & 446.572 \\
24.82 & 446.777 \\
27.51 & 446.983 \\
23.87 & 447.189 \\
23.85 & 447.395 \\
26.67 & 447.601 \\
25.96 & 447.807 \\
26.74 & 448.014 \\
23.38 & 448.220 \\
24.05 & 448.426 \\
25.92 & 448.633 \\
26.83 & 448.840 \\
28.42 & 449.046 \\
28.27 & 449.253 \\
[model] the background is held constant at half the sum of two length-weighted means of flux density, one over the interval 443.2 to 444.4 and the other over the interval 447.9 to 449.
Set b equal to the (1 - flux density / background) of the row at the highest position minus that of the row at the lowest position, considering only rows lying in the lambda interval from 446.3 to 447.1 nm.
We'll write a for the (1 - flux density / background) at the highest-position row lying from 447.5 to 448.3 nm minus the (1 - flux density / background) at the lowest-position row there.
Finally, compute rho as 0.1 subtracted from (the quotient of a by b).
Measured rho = -12.3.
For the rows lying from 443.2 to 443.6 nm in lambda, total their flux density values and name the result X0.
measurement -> 53.1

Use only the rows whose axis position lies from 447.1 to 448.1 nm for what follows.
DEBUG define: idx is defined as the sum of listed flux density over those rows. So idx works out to 127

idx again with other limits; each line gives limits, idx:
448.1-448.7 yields 73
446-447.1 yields 133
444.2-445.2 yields 127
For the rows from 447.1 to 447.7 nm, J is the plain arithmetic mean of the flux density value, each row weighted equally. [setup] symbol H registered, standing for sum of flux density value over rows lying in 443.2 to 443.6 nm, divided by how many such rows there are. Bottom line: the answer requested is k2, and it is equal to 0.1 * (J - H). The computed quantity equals -0.2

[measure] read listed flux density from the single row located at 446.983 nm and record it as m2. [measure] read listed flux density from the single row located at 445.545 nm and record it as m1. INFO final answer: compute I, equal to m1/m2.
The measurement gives 0.85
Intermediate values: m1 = 23.51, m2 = 27.51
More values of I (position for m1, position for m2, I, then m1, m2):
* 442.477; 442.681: 1.10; 24.91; 22.65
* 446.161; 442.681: 1.16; 26.2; 22.65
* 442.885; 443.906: 0.95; 23.6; 24.78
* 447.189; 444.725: 0.96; 23.87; 24.94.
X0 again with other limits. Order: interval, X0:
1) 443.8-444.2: 47.3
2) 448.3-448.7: 50.0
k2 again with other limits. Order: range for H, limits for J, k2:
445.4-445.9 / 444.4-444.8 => 0.2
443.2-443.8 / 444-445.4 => -0.3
